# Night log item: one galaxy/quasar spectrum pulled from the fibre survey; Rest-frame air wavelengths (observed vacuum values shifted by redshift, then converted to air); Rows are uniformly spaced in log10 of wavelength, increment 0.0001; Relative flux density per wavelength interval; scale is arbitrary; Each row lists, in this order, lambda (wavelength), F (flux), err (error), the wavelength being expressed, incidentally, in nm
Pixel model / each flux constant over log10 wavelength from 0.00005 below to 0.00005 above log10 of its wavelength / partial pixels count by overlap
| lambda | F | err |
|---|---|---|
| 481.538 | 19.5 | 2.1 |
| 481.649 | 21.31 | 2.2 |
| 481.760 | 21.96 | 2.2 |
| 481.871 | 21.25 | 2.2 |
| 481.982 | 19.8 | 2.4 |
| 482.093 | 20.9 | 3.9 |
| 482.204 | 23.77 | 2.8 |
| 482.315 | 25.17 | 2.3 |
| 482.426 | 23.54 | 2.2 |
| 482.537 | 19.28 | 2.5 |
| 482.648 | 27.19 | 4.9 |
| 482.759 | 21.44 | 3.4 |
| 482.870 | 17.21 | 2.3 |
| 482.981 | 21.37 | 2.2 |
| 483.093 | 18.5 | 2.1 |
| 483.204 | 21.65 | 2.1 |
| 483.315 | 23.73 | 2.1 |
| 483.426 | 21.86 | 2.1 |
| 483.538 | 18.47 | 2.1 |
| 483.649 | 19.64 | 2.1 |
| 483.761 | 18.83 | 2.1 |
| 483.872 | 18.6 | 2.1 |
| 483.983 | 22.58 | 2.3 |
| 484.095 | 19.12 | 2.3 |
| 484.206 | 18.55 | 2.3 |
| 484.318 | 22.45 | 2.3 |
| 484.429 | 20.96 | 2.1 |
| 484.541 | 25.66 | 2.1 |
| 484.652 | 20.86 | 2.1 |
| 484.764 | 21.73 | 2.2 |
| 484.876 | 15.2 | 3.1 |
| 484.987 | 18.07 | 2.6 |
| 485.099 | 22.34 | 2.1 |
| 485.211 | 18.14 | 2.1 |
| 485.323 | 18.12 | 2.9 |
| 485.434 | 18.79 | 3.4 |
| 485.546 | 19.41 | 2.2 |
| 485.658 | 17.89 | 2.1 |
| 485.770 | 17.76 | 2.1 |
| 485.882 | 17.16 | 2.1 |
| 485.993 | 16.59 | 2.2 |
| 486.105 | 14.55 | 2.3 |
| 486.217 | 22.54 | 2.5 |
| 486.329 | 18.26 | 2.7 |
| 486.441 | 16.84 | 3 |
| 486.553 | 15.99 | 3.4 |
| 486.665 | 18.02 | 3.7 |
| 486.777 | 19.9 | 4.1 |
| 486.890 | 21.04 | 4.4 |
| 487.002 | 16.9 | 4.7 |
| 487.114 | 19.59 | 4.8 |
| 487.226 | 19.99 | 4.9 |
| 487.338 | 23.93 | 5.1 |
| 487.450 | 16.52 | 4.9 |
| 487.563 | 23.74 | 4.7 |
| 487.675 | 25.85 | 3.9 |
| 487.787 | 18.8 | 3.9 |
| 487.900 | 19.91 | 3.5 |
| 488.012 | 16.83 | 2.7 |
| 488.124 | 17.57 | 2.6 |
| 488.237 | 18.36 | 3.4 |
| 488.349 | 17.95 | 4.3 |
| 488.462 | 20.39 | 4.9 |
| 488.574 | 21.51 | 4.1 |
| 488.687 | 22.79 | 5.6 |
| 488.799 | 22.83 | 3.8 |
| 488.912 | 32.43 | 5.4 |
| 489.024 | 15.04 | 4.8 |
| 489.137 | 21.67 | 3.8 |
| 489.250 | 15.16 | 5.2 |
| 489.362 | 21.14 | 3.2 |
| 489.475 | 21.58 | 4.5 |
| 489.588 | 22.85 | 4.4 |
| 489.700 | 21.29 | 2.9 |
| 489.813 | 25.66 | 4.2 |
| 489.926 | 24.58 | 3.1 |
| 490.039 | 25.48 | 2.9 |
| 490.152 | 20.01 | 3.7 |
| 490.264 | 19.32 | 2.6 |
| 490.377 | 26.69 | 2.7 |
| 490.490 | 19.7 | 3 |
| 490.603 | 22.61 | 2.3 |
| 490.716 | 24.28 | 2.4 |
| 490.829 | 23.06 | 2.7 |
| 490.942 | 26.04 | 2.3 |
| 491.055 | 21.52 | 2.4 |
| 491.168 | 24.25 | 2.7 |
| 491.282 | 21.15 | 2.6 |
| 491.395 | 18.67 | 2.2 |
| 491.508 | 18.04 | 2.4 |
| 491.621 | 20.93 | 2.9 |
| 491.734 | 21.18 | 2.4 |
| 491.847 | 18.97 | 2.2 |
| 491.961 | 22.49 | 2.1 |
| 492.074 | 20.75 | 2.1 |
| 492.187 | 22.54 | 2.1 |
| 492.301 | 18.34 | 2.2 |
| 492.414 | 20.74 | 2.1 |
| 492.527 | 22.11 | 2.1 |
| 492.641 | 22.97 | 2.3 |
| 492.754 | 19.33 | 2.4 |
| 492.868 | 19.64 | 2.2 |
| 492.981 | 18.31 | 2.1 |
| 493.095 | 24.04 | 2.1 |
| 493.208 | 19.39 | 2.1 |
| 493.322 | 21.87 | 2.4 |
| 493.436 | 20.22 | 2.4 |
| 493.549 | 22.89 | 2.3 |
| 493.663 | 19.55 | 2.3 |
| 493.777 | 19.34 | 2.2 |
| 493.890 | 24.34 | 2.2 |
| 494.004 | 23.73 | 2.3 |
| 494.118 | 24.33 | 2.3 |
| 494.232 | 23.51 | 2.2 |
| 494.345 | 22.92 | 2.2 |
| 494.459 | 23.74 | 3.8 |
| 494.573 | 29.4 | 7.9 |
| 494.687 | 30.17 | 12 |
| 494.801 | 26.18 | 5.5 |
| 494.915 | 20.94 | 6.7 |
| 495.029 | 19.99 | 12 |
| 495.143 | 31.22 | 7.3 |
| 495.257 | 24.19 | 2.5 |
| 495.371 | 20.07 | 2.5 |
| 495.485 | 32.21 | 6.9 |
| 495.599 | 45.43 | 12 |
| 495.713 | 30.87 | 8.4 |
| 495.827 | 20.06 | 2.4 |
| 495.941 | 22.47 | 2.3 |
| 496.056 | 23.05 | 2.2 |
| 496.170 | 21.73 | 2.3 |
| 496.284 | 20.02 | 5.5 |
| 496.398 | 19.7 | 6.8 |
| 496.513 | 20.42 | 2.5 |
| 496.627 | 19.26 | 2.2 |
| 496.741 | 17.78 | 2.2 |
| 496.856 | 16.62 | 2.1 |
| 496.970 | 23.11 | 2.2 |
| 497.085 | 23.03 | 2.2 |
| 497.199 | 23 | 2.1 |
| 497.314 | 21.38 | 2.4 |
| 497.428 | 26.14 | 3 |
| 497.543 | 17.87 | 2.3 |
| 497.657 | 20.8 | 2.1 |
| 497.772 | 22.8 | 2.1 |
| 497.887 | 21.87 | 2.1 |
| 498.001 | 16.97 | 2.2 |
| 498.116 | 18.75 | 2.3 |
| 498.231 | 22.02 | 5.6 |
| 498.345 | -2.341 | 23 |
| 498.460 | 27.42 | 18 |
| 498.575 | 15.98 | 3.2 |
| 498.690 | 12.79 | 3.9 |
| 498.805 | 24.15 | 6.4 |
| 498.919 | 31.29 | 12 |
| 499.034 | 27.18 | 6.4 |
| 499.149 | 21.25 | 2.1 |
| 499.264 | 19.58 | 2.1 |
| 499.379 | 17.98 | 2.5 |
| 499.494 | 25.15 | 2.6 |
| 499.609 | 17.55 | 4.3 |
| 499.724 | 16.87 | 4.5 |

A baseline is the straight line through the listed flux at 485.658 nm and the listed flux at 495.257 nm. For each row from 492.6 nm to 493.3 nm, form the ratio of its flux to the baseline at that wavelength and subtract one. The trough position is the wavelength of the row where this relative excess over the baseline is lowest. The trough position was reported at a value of 492.981 nm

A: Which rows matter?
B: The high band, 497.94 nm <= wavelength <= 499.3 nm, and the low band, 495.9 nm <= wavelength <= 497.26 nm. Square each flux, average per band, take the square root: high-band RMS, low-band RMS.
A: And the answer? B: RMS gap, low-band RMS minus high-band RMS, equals 0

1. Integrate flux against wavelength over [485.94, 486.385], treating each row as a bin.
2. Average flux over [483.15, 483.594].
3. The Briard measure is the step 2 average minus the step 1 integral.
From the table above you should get 13.4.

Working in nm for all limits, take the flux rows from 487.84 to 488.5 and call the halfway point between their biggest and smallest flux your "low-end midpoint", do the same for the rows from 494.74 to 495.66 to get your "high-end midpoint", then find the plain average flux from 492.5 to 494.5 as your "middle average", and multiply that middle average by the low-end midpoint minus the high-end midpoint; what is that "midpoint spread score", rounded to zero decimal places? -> -307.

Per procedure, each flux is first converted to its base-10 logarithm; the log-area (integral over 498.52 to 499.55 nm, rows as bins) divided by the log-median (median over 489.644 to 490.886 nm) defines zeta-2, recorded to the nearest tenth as 1.0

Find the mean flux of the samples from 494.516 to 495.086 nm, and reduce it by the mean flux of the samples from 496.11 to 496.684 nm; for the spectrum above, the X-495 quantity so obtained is 5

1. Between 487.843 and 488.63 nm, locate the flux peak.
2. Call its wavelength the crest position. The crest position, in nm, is 488.574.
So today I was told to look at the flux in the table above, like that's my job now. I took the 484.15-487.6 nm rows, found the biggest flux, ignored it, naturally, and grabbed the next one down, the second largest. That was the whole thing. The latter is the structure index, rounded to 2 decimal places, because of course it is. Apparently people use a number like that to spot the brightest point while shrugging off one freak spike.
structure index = 23.93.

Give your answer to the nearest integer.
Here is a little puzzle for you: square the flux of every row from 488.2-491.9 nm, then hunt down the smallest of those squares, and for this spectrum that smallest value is 226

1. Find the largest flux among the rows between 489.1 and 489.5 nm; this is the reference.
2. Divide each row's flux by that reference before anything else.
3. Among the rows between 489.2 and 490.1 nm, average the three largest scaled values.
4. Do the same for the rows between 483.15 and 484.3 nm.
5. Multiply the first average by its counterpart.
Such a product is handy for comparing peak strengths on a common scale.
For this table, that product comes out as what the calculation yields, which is 1.22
